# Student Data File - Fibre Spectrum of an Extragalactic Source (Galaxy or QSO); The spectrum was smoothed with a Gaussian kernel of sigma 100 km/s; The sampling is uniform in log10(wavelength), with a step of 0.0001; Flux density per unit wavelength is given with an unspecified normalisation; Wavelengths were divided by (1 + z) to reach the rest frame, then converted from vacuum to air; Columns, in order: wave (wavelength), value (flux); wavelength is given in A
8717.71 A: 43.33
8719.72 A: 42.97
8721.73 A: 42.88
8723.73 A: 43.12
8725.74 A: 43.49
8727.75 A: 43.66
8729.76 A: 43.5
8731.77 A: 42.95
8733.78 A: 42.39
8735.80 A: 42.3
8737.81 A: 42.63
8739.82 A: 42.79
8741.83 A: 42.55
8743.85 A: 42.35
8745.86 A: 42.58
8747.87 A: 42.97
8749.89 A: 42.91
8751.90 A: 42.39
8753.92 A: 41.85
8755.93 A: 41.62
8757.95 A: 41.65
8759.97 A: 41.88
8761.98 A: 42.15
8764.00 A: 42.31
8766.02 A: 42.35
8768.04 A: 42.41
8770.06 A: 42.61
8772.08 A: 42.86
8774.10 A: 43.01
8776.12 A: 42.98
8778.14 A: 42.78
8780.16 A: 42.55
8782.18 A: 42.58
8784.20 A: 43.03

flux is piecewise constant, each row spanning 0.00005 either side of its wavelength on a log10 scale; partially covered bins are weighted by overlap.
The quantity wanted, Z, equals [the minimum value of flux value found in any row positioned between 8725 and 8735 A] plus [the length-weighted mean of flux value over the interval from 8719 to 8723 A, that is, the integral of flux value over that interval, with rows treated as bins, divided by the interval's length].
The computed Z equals 85.4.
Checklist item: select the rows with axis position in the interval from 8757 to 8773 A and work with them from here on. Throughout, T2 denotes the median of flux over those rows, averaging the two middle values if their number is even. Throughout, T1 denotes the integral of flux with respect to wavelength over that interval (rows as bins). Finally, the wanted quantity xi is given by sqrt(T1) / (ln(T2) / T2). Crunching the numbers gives 294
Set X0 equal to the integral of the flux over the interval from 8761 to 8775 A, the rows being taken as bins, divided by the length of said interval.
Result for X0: 42.5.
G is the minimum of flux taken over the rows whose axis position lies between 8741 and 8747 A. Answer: 42.35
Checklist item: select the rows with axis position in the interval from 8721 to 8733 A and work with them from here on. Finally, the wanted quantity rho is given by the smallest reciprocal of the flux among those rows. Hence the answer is 0.0229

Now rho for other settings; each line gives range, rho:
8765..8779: 0.0233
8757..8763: 0.0237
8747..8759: 0.0233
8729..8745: 0.0230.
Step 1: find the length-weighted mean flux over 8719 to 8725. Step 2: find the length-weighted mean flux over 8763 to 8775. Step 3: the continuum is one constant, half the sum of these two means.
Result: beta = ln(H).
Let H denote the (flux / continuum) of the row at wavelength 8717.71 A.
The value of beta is 0.01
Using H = 1.01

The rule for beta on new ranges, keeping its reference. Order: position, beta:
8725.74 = 0.02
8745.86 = -0.01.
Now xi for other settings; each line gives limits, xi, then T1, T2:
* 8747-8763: 292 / 675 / 42.0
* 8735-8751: 297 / 682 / 42.6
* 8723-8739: 300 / 688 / 43.0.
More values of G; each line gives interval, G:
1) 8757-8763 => 41.65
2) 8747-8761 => 41.62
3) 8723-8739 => 42.3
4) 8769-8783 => 42.55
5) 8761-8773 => 42.15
